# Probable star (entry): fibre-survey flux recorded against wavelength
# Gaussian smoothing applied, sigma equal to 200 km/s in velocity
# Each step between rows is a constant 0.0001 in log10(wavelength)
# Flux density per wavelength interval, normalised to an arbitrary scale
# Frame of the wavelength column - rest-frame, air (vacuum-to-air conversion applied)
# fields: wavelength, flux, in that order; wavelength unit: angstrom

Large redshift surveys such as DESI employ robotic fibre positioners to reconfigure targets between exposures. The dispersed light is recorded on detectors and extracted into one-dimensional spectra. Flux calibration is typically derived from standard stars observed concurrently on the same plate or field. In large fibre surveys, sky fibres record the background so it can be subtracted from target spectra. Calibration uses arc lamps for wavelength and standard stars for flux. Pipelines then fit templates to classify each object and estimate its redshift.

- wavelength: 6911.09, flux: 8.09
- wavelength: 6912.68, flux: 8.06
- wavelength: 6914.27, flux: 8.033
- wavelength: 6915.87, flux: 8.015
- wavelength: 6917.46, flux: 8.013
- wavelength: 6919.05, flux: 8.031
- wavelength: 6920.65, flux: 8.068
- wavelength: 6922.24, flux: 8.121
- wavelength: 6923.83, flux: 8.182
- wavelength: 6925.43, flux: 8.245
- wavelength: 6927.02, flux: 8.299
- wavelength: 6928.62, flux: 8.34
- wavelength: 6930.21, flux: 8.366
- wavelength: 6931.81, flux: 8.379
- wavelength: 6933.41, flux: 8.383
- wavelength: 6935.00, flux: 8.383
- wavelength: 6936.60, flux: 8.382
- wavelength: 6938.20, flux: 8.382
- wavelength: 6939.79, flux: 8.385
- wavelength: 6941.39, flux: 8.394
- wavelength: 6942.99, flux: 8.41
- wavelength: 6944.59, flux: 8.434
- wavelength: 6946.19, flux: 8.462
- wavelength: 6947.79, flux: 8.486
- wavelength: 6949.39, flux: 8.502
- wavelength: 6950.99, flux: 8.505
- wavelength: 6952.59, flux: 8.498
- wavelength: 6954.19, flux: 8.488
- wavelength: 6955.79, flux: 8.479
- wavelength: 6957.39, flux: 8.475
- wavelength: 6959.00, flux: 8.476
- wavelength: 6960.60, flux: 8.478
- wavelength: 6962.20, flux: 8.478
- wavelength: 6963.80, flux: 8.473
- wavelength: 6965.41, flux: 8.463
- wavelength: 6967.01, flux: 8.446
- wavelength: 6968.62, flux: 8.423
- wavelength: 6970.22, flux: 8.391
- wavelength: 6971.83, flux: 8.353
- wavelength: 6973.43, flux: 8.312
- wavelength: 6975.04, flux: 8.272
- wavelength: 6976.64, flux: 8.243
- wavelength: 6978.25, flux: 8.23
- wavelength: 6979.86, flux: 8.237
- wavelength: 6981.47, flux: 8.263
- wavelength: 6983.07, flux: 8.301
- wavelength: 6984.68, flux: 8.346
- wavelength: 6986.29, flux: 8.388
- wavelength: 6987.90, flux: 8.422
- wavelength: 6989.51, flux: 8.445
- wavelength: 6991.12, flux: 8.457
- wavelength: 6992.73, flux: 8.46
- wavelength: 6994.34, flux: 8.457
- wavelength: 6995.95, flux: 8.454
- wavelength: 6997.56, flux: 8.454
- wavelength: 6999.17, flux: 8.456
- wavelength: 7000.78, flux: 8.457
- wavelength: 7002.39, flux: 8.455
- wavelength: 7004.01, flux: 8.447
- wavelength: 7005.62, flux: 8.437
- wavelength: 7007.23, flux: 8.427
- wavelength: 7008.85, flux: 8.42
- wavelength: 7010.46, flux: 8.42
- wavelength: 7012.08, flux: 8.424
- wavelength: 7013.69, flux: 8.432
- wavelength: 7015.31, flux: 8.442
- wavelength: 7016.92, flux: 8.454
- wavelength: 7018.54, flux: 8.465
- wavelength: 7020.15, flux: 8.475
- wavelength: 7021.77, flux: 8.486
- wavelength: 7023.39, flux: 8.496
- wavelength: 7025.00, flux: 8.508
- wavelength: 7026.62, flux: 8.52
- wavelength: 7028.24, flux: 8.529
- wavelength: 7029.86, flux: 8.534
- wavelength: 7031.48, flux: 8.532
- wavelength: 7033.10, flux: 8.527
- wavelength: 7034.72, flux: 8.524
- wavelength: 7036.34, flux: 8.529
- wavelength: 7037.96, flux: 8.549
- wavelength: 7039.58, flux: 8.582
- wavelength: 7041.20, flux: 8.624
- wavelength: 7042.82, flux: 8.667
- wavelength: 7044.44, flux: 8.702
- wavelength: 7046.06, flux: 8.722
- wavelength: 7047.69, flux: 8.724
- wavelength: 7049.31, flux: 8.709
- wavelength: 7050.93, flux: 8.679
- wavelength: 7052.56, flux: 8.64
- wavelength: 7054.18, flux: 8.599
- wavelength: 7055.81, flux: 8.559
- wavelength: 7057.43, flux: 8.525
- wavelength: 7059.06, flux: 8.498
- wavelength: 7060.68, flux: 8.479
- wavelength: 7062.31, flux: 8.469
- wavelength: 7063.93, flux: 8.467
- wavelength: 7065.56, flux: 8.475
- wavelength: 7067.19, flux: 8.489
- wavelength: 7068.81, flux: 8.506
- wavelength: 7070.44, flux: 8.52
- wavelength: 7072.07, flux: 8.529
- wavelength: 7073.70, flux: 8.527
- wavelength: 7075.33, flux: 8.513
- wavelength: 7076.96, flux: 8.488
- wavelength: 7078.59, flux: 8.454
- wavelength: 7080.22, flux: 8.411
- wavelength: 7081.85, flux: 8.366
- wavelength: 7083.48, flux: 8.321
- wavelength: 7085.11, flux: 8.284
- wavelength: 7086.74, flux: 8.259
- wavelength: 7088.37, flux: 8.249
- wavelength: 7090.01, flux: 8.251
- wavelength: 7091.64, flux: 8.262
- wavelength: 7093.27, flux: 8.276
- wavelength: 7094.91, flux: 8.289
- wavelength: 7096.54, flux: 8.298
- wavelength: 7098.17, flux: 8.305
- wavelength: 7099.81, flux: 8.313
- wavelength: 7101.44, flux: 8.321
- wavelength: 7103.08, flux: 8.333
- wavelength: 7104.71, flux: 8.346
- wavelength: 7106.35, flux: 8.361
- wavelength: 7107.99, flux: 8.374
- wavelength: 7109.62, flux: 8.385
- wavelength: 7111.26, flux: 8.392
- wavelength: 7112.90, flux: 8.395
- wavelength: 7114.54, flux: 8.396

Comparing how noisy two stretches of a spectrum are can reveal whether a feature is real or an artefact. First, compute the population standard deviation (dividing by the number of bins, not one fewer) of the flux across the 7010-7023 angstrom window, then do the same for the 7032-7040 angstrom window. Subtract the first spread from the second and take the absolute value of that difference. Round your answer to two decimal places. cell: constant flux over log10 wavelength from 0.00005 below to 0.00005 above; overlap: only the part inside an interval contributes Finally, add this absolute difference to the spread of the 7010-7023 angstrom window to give 0.02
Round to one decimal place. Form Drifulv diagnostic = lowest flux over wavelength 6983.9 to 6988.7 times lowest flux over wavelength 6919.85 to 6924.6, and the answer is 67.3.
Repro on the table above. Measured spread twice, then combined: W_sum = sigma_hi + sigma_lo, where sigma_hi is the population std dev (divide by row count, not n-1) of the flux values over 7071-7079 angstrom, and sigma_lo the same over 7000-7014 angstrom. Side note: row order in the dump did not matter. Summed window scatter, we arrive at 0.04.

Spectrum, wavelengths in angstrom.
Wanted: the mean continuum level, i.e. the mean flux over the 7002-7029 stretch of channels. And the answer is 8.46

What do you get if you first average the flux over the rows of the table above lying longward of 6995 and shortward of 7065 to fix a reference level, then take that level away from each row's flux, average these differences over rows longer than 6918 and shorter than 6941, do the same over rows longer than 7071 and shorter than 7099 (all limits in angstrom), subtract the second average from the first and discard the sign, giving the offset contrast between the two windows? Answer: 0.08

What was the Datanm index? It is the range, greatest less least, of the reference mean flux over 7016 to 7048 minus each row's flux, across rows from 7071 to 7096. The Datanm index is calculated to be 0.280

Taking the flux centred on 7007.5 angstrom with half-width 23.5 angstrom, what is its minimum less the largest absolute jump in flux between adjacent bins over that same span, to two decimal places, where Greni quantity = 8.30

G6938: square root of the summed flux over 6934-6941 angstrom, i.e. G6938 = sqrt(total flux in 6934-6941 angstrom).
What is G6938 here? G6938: 5.79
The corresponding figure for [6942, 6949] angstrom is 5.81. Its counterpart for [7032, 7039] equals 5.84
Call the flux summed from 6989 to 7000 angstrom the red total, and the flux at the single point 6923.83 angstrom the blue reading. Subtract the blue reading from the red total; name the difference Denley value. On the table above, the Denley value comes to 51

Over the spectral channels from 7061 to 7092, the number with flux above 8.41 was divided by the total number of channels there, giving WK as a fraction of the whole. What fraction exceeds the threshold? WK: 0.63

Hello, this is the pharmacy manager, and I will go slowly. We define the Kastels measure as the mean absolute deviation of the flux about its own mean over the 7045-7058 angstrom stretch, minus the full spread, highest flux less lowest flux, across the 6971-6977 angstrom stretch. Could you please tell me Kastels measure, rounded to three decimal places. -0.046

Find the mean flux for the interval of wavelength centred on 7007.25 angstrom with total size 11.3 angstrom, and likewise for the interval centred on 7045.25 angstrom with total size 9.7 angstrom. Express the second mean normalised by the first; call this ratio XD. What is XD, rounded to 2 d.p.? 1.03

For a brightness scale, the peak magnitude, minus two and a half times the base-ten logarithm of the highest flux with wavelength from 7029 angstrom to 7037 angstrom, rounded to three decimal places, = -2.328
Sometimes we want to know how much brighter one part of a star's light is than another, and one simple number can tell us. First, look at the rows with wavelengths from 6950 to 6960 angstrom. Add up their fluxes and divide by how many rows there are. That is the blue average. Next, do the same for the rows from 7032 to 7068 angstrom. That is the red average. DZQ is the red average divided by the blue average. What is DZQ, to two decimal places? 1.01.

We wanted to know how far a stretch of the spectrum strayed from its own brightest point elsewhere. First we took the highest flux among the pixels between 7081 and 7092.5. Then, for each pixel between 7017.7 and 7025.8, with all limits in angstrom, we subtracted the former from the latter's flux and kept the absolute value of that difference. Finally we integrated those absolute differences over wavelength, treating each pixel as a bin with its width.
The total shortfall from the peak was 1.0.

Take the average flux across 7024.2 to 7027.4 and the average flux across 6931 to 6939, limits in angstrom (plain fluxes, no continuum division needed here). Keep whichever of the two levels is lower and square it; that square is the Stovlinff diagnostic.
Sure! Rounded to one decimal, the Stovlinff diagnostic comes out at 70.3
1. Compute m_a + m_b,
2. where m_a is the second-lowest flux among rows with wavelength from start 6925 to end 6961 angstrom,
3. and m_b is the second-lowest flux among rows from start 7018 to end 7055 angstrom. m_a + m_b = 16.77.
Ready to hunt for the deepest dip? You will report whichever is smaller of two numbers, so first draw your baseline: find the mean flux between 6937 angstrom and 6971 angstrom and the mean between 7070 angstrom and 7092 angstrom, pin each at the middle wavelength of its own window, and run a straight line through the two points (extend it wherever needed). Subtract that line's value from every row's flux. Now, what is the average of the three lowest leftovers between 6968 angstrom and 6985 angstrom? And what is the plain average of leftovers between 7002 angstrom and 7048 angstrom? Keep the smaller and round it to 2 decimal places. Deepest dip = -0.20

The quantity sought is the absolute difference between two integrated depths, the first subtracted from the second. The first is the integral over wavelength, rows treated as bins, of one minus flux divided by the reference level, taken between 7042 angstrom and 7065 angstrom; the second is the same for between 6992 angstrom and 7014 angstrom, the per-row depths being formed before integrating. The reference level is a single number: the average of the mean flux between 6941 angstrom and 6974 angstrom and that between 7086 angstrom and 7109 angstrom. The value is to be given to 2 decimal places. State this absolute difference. 0.44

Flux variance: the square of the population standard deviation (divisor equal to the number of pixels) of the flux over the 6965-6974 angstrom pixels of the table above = 0.0028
